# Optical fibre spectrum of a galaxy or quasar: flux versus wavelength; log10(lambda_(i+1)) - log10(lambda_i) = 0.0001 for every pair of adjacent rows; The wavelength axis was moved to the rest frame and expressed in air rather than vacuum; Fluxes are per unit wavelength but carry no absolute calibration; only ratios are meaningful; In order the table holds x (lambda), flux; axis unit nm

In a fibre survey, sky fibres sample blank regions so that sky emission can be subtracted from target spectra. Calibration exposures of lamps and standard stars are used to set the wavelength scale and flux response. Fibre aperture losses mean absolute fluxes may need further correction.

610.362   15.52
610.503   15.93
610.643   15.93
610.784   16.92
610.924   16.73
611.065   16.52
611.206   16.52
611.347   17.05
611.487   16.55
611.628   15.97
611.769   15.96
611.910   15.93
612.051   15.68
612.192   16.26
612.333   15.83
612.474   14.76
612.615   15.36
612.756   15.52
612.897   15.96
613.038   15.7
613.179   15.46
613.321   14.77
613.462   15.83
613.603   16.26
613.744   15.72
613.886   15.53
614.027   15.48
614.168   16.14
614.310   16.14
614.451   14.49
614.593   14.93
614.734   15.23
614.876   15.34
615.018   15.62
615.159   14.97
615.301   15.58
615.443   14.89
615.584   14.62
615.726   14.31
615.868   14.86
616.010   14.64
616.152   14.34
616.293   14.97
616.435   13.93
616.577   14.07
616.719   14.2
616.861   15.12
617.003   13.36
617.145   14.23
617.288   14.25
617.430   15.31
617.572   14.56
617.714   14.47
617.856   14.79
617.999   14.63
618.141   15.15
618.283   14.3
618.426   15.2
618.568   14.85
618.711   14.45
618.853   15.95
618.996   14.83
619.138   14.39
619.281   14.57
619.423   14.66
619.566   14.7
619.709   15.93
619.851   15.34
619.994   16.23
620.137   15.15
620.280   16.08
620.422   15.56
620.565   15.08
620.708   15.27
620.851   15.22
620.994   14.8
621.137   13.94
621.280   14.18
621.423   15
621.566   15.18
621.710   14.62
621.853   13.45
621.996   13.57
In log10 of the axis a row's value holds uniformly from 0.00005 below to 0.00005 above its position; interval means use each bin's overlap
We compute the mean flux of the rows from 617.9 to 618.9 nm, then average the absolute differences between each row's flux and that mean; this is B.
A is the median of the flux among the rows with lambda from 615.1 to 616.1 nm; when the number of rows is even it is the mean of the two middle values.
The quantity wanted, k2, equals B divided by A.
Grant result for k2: 0.0289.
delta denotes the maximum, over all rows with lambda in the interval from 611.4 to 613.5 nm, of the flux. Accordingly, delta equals 16.55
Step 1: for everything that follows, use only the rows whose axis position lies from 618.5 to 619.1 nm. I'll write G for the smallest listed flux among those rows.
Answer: 14.45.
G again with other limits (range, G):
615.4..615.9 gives 14.31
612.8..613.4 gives 14.77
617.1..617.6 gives 14.23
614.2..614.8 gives 14.49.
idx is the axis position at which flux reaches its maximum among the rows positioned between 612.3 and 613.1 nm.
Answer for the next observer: 612.897 nm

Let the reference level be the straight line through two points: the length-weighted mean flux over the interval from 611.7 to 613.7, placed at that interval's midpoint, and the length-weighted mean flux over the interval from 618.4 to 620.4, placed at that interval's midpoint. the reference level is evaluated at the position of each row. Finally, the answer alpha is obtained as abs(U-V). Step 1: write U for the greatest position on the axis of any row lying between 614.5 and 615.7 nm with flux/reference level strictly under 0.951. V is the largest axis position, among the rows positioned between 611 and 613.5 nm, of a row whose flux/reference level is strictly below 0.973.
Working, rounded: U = 615.584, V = 613.321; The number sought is 2.26 nm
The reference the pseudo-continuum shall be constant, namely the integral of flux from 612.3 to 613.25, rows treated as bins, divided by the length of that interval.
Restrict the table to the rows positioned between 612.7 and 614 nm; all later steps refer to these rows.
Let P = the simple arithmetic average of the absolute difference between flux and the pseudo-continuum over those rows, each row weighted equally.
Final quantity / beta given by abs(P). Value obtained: 0.31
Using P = 0.31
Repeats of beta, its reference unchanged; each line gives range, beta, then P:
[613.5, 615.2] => 0.41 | 0.41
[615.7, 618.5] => 0.97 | 0.97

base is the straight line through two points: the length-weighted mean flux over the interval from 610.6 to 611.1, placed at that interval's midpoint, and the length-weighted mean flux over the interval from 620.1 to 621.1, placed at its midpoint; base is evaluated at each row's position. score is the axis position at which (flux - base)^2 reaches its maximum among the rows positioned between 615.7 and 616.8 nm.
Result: 616.435 nm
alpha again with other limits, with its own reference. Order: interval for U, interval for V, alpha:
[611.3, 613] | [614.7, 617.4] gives 4.81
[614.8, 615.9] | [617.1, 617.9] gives 2.13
